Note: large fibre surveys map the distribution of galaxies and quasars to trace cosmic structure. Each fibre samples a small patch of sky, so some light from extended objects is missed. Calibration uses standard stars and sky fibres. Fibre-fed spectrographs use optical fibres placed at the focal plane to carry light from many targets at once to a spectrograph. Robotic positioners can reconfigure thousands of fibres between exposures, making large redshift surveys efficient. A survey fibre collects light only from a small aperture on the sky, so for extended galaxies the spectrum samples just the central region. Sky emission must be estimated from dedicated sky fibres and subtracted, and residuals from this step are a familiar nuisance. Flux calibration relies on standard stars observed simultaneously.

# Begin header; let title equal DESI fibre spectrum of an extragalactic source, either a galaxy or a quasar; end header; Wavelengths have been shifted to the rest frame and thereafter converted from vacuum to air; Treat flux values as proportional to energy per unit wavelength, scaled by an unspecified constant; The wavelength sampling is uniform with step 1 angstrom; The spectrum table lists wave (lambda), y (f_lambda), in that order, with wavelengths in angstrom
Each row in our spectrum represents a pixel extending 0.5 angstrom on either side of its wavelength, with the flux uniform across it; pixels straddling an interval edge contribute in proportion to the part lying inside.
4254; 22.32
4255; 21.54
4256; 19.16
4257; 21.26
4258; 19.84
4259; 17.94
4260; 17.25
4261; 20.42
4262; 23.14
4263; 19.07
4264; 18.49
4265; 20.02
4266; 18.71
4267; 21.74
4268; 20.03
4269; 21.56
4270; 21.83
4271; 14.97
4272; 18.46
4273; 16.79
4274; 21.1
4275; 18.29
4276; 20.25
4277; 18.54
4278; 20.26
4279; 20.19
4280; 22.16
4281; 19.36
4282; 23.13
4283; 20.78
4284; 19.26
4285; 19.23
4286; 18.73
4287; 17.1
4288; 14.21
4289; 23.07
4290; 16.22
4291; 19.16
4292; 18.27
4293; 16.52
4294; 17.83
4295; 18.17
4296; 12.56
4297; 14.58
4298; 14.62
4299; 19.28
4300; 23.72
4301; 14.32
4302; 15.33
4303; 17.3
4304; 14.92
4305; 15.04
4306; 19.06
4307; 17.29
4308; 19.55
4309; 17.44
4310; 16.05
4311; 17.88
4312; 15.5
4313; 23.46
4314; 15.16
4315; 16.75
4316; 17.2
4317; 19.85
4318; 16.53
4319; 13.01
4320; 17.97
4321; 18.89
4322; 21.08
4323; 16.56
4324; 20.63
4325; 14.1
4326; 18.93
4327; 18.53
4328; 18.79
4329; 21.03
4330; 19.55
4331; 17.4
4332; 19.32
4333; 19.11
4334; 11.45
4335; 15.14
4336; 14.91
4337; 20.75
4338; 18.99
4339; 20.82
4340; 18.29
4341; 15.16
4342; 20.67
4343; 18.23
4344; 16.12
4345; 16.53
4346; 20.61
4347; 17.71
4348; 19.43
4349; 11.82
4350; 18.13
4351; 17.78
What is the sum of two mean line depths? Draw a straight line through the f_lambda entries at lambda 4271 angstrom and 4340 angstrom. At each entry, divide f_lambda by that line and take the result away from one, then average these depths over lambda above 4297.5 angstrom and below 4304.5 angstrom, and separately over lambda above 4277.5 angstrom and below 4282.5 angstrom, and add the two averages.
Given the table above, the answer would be -0.40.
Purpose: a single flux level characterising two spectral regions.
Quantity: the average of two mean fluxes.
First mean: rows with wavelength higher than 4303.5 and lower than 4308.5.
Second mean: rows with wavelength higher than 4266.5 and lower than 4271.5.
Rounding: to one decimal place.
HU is 18.6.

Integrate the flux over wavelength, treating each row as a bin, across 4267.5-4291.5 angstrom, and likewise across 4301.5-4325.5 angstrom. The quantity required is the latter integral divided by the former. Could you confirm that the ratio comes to 0.90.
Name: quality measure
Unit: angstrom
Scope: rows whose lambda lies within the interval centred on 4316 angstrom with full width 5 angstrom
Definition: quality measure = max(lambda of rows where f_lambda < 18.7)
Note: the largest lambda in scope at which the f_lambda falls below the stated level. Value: 4318 angstrom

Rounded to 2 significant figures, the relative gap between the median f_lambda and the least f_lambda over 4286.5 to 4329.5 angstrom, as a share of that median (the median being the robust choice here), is 0.27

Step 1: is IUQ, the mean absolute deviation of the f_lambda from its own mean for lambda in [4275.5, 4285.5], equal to 1.02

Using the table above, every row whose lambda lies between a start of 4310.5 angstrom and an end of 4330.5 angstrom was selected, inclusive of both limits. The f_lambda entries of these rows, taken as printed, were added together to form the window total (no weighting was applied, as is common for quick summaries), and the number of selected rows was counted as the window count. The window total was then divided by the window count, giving 18.1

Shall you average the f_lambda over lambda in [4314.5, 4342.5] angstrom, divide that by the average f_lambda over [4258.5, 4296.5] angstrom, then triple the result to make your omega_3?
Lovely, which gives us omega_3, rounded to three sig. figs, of 2.82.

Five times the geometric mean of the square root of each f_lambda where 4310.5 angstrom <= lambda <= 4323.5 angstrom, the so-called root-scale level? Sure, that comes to 20.9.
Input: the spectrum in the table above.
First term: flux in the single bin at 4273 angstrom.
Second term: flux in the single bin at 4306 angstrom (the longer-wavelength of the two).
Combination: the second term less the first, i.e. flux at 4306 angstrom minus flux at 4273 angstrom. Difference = 2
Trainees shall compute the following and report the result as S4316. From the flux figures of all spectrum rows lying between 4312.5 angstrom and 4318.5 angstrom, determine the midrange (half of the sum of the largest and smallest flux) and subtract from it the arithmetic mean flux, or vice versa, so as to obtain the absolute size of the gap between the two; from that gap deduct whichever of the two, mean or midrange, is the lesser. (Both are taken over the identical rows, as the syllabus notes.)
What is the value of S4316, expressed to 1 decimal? -17.0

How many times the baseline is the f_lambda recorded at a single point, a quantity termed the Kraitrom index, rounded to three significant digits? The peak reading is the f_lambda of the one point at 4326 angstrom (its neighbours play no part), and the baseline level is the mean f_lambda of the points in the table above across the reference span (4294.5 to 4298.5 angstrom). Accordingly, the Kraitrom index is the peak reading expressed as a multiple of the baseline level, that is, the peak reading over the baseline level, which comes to 1.26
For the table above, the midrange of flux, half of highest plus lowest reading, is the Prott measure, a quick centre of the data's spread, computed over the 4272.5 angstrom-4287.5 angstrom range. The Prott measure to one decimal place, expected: 20.0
